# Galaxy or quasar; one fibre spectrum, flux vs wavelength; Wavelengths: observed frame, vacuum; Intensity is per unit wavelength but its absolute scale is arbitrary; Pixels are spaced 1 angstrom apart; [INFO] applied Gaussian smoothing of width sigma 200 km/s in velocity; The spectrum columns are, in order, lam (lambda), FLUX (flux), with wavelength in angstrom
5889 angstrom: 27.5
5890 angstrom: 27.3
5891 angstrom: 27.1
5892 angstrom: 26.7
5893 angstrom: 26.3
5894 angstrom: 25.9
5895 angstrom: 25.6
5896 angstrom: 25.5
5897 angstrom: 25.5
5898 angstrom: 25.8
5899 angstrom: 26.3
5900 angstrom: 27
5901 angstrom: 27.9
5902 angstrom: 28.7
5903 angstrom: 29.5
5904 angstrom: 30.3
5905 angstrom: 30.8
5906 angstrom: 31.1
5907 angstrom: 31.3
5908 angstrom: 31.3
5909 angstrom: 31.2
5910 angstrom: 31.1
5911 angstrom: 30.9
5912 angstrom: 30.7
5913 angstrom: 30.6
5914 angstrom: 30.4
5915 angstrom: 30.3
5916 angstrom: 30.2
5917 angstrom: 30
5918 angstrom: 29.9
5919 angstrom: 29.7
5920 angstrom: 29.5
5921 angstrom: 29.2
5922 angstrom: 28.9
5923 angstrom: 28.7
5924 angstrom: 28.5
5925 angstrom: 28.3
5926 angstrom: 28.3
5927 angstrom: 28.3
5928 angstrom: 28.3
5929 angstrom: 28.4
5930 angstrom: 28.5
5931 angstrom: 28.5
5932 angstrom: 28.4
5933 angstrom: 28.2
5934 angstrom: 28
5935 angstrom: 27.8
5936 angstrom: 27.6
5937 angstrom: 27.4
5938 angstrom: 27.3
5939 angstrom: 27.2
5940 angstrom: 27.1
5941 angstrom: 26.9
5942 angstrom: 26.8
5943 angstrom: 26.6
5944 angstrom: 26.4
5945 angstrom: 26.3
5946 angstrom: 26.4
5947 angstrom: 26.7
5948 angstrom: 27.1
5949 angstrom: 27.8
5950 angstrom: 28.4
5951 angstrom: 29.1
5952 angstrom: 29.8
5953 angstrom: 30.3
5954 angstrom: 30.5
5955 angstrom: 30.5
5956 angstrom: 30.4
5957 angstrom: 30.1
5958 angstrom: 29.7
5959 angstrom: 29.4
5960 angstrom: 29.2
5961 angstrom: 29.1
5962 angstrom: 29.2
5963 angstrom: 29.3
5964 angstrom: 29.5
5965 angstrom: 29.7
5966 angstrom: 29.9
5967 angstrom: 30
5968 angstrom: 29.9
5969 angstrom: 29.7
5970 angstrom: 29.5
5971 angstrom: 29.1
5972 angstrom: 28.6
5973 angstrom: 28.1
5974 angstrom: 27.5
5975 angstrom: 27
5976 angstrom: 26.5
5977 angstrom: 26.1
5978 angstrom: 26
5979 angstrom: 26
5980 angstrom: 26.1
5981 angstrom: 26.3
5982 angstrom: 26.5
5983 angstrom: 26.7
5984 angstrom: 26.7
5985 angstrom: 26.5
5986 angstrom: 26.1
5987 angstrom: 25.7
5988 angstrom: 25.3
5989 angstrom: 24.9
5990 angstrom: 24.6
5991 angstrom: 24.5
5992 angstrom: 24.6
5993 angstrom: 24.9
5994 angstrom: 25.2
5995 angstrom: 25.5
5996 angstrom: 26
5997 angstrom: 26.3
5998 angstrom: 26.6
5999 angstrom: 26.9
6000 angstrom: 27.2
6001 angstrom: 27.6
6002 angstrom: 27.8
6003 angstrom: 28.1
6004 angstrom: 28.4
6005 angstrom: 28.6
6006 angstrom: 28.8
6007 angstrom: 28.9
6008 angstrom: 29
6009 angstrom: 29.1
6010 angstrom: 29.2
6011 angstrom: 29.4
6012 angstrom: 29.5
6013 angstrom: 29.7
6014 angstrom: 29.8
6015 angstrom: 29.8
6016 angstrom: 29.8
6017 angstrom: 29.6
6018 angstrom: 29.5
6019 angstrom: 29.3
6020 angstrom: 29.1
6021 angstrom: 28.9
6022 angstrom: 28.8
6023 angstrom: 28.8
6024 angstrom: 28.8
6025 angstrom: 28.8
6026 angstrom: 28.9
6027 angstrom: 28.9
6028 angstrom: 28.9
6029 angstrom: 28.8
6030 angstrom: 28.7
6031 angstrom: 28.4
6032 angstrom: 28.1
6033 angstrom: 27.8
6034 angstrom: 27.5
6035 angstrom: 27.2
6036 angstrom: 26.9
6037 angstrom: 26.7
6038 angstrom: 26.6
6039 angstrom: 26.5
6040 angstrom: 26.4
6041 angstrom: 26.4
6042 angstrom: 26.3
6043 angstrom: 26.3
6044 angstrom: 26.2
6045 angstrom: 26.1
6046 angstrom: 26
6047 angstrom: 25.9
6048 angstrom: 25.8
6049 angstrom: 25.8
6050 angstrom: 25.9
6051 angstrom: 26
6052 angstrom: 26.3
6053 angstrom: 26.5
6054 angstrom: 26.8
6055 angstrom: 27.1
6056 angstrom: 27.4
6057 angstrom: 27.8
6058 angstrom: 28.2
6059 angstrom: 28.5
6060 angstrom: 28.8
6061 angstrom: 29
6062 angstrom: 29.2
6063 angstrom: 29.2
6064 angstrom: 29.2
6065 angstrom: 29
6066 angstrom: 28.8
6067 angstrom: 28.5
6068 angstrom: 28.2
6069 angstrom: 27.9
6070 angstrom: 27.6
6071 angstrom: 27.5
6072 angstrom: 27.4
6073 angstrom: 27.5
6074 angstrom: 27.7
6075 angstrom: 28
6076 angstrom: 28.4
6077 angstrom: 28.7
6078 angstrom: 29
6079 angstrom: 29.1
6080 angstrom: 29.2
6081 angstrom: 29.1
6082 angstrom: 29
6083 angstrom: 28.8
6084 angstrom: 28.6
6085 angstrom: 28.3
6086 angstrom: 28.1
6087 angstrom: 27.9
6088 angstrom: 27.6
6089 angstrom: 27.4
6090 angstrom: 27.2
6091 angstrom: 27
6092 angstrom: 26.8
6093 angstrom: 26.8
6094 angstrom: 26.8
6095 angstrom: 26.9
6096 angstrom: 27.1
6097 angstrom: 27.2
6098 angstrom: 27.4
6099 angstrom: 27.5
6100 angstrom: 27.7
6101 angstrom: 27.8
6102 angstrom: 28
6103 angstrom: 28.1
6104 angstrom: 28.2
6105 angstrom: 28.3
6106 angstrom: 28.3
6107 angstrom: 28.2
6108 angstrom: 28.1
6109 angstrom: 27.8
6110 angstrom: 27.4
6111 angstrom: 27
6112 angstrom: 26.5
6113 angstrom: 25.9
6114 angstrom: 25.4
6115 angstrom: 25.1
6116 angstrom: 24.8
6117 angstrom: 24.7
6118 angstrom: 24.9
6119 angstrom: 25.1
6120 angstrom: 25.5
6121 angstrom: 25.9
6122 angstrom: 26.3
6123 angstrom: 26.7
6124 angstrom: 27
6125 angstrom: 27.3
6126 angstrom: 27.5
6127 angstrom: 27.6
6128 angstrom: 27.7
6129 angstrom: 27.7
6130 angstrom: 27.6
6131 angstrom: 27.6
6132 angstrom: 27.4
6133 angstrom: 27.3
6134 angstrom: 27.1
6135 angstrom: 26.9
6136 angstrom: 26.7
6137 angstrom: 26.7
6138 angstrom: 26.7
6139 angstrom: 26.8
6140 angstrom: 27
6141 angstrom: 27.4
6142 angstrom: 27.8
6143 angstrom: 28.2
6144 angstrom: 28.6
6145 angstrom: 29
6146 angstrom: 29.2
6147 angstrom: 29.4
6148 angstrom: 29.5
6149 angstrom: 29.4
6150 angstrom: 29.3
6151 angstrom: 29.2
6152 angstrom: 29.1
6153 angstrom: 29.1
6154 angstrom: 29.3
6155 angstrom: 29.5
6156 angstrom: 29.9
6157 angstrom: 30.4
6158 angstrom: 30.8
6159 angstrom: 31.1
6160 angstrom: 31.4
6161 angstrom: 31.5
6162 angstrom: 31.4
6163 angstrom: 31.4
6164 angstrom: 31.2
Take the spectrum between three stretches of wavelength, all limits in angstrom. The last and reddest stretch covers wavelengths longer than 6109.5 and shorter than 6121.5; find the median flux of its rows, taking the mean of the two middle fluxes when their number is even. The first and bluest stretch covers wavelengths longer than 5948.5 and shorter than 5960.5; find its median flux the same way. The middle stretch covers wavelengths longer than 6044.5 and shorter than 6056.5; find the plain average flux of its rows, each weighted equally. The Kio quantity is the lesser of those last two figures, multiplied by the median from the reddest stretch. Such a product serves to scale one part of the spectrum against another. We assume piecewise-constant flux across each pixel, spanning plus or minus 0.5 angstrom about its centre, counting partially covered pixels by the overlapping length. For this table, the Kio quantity 669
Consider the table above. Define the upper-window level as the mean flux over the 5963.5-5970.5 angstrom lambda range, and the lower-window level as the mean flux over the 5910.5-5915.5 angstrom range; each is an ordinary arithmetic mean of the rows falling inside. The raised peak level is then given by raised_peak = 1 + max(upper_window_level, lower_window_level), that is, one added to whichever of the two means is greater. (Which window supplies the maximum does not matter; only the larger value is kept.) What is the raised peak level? 31.6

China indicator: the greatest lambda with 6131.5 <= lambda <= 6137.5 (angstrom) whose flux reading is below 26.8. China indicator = 6137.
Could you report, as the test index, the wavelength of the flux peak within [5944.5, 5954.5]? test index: 5954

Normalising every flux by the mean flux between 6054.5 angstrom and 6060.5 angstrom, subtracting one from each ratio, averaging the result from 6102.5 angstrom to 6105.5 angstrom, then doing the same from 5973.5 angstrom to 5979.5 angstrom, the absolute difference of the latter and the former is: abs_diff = 0.060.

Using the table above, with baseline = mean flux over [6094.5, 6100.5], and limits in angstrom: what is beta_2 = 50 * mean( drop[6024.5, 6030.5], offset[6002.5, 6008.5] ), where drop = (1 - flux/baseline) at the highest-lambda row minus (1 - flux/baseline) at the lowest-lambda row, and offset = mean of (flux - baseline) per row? 33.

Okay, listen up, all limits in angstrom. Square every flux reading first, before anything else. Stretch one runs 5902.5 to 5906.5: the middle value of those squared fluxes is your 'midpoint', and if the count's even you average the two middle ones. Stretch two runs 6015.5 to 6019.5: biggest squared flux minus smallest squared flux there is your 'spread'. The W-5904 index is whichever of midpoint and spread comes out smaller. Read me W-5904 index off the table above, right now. 30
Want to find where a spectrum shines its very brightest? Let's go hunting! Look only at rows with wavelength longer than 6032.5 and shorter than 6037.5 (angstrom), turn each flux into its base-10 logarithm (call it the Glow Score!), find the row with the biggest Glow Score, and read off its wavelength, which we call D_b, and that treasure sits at 6033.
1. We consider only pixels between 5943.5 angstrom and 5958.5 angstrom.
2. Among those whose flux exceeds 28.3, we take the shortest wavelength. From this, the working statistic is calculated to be 5950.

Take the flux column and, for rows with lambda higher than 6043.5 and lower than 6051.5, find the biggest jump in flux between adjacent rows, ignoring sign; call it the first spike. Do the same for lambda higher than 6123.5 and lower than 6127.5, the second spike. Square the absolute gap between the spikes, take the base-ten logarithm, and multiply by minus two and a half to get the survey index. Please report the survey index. 3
